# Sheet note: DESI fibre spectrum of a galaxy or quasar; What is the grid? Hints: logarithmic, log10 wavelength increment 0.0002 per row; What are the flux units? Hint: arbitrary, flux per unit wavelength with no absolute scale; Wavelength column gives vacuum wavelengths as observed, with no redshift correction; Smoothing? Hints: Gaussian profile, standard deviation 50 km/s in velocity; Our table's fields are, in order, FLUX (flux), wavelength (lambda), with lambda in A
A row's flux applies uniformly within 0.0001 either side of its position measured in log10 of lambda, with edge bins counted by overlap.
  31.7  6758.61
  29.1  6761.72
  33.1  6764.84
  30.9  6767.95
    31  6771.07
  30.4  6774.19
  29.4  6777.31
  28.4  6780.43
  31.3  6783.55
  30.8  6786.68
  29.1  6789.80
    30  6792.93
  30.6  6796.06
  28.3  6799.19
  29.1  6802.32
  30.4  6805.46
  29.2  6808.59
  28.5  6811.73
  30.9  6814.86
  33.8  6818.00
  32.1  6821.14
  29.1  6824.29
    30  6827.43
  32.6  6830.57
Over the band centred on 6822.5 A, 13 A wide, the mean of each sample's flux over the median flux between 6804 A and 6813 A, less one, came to 0.070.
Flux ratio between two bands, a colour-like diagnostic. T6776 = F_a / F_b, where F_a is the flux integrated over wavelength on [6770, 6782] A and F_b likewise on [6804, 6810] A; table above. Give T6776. 2.0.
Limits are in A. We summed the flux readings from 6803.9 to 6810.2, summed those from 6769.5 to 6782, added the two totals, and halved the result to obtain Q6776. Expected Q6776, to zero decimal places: 89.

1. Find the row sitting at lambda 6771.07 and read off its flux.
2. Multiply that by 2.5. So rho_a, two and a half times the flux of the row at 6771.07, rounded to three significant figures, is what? 77.5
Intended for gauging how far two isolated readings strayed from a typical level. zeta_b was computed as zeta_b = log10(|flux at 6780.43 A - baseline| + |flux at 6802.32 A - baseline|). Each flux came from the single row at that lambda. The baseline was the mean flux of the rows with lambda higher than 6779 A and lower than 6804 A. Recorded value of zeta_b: 0.28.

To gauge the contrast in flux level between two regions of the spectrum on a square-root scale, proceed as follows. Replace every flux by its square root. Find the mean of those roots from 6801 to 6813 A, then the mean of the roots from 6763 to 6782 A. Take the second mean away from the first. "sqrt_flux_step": -0.11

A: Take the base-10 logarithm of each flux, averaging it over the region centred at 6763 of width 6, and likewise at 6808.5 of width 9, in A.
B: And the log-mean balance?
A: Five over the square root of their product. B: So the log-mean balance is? 3.38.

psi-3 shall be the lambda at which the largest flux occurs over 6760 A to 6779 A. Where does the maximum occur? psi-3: 6764.84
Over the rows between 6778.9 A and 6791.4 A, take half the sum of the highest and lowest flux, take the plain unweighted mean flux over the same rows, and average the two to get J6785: 29.9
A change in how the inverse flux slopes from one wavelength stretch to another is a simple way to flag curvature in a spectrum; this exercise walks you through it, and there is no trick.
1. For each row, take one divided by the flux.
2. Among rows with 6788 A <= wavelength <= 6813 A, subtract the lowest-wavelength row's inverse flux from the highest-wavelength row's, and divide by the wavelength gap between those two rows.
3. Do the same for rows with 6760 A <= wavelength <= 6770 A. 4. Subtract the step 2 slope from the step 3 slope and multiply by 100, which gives -0.035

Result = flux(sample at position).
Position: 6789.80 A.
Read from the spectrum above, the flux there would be 29.1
